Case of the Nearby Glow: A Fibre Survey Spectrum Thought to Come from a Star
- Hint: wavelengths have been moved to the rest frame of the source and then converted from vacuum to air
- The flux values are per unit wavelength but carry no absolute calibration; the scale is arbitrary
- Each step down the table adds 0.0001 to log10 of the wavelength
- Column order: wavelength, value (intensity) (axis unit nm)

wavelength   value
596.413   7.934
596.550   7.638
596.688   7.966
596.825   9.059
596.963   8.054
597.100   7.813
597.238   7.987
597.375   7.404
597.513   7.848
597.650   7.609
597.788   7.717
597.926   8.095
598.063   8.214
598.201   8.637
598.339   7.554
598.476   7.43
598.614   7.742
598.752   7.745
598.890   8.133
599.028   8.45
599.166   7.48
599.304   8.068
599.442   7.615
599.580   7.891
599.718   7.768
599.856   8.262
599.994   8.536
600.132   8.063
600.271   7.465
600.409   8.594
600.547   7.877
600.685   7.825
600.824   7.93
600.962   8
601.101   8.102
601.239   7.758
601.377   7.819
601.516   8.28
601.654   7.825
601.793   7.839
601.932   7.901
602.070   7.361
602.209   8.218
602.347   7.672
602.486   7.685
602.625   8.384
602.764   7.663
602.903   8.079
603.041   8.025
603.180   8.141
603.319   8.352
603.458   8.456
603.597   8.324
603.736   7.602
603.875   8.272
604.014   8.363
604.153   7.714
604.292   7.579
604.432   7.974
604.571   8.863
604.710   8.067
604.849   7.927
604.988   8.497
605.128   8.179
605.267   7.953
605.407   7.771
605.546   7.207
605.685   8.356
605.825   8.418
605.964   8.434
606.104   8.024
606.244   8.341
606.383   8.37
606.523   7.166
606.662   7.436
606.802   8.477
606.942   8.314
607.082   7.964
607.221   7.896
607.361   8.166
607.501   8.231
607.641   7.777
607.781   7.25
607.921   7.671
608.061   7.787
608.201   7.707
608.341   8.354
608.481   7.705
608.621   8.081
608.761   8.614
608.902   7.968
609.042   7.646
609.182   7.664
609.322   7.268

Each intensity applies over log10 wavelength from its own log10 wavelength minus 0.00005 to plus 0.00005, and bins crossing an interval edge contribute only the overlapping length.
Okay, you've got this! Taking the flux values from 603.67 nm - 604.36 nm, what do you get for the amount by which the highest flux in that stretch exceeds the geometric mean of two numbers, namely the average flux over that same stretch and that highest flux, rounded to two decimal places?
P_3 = 0.23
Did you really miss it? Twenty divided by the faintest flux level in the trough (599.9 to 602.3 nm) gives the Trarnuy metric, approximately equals 2.72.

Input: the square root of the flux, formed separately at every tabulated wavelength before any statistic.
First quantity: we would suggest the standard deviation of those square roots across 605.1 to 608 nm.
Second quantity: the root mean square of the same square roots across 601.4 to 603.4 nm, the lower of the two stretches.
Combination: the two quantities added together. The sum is 2.90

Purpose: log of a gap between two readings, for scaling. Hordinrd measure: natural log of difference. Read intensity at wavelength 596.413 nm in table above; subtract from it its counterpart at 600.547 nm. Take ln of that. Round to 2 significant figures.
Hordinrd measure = -2.9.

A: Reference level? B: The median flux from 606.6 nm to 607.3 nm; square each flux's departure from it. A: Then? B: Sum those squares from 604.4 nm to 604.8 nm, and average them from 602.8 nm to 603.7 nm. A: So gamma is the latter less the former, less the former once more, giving -1.5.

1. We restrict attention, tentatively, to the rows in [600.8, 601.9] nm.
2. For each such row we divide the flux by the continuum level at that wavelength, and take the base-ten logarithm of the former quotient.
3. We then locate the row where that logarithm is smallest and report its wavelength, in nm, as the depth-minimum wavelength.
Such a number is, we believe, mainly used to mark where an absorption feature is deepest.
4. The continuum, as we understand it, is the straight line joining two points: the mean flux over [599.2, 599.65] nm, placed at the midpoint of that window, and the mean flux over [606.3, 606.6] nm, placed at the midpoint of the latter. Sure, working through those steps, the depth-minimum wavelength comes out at 601.239 nm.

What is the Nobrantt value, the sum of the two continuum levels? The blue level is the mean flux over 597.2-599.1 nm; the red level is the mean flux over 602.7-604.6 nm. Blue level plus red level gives 16.0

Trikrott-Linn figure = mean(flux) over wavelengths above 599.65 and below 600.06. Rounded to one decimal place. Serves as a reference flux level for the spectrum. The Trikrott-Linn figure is 8.2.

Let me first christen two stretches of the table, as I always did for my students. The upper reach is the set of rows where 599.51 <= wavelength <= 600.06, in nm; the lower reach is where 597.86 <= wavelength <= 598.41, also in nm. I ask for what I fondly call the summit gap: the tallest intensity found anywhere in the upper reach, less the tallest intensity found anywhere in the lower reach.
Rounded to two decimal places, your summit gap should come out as -0.10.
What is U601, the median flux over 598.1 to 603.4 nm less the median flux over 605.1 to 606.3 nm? -0.28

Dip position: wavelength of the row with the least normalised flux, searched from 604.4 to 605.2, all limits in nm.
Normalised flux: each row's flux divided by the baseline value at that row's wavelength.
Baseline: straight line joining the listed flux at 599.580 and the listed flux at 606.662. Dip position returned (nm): 604.849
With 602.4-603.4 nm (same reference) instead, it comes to 602.764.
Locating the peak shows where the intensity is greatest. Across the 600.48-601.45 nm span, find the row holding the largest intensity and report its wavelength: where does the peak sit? 601.101 nm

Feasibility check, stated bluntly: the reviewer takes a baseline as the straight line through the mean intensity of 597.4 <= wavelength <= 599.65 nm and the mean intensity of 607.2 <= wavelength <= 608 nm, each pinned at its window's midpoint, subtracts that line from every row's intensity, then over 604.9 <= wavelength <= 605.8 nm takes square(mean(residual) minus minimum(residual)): 0.6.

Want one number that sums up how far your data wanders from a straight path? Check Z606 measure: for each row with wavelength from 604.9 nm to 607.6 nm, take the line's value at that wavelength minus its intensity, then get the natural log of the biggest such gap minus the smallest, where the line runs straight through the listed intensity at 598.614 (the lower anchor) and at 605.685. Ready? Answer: 0.4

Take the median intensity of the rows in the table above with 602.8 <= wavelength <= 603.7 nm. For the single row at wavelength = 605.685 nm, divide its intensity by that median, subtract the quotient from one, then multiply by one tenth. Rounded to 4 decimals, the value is -0.0015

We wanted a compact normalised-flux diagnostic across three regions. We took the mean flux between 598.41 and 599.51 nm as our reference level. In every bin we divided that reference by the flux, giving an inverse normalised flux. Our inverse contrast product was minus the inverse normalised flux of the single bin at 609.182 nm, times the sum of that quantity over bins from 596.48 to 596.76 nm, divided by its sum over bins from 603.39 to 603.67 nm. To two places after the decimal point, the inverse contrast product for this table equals -1.10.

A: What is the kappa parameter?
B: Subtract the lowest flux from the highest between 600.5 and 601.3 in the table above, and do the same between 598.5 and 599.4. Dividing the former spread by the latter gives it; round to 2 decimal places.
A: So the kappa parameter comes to 0.35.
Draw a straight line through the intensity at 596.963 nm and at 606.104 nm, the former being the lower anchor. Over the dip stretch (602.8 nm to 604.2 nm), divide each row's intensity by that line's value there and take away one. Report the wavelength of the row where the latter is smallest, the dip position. 603.736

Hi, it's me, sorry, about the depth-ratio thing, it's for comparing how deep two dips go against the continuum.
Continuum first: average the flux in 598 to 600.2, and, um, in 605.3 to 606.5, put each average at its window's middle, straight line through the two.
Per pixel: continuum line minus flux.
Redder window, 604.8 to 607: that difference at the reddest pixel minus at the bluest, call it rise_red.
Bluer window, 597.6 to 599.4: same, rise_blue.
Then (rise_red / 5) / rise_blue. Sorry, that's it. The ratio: 0.16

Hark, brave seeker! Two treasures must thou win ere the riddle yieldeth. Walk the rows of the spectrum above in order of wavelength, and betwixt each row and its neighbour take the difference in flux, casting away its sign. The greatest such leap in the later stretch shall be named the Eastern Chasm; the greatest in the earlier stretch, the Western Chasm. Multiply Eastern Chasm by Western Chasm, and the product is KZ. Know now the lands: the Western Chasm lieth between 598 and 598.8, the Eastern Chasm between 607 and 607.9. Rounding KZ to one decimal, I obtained 0.6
